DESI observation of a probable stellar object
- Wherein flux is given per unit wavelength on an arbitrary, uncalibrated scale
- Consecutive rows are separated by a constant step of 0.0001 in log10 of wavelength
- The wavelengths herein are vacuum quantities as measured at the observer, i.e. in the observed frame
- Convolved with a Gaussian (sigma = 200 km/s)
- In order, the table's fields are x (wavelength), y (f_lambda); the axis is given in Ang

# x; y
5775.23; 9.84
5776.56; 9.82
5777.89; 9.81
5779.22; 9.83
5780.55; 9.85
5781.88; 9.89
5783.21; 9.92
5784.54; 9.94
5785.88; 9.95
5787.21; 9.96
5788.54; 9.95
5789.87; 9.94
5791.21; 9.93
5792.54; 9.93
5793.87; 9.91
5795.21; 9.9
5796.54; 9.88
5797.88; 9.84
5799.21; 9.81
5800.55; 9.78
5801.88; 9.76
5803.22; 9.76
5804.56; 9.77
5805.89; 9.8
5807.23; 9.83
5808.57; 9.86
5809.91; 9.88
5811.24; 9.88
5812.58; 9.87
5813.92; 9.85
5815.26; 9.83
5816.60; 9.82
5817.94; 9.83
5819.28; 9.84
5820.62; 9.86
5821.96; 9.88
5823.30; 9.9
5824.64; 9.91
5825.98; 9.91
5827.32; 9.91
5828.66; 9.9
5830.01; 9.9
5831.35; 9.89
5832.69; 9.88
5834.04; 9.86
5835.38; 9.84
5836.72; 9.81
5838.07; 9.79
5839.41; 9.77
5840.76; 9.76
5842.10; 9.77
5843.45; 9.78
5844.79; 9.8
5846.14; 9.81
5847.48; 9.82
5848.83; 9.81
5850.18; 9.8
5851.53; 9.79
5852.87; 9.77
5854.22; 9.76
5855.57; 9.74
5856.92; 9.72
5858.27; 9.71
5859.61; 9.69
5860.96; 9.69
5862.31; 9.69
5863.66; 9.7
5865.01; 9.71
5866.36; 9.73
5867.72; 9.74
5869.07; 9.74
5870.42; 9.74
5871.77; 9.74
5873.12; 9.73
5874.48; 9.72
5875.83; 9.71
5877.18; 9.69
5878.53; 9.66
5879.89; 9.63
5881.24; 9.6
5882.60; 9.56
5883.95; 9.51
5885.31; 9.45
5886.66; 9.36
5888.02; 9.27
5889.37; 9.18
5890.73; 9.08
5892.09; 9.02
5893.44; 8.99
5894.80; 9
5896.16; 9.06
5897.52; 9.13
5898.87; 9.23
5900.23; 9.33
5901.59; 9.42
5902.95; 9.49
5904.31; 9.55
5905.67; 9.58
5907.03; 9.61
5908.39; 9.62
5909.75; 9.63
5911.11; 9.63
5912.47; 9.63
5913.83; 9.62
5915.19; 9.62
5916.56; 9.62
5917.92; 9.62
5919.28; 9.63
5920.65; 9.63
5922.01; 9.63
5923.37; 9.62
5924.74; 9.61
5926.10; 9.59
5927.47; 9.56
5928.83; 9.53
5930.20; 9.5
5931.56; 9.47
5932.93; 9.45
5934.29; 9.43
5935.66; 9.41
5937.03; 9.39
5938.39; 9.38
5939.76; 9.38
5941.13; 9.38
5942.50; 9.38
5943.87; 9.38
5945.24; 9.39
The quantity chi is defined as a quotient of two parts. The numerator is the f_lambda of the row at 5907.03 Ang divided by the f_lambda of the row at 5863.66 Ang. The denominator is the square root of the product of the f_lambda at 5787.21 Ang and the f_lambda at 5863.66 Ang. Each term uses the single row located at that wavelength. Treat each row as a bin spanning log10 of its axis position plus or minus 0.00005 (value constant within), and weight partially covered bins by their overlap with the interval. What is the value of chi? 0.1008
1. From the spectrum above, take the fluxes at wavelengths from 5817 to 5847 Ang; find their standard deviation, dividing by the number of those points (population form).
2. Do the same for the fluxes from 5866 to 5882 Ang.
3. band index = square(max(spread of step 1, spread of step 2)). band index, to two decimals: 0.00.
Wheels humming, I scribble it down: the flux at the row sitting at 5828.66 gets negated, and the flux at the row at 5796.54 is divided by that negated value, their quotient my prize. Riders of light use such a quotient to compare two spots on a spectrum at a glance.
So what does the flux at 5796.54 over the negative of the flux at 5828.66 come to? -1.00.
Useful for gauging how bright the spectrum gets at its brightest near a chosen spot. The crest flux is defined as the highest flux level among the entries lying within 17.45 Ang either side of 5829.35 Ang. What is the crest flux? 9.91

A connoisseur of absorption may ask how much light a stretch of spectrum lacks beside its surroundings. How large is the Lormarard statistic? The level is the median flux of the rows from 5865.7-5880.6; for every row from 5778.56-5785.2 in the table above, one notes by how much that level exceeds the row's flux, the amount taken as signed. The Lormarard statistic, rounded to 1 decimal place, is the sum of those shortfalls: -0.8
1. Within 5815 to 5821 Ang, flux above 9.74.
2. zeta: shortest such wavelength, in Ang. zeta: 5815.26 Ang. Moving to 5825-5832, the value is 5825.98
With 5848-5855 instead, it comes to 5848.83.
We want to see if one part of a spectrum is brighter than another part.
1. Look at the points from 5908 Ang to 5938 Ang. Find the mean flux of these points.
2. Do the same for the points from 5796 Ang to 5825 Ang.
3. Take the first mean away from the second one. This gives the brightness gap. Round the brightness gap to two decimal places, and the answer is 0.27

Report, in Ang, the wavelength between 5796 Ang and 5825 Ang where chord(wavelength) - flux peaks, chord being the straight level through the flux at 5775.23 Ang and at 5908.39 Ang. 5801.88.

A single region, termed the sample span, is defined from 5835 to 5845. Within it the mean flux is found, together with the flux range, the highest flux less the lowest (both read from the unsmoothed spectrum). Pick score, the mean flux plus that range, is 9.87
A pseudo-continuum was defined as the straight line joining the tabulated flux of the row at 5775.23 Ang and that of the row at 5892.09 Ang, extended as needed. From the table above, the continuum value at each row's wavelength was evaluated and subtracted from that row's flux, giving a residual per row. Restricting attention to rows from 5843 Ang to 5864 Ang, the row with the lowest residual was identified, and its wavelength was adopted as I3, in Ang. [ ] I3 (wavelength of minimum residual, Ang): 5843.45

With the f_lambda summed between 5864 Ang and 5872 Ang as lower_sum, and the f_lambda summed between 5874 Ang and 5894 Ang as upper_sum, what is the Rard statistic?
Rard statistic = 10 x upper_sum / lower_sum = 24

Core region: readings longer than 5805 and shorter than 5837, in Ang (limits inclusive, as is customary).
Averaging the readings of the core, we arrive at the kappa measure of 9.9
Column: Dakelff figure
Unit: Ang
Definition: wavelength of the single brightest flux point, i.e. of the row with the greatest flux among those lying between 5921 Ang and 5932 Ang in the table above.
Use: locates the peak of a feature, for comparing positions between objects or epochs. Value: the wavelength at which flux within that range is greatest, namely 5922.01 Ang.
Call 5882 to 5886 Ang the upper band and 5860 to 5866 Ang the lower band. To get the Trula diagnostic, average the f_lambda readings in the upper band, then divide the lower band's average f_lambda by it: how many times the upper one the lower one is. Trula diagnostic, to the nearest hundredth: 1.02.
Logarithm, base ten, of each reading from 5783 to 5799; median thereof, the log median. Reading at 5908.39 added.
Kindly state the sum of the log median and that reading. 10.6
